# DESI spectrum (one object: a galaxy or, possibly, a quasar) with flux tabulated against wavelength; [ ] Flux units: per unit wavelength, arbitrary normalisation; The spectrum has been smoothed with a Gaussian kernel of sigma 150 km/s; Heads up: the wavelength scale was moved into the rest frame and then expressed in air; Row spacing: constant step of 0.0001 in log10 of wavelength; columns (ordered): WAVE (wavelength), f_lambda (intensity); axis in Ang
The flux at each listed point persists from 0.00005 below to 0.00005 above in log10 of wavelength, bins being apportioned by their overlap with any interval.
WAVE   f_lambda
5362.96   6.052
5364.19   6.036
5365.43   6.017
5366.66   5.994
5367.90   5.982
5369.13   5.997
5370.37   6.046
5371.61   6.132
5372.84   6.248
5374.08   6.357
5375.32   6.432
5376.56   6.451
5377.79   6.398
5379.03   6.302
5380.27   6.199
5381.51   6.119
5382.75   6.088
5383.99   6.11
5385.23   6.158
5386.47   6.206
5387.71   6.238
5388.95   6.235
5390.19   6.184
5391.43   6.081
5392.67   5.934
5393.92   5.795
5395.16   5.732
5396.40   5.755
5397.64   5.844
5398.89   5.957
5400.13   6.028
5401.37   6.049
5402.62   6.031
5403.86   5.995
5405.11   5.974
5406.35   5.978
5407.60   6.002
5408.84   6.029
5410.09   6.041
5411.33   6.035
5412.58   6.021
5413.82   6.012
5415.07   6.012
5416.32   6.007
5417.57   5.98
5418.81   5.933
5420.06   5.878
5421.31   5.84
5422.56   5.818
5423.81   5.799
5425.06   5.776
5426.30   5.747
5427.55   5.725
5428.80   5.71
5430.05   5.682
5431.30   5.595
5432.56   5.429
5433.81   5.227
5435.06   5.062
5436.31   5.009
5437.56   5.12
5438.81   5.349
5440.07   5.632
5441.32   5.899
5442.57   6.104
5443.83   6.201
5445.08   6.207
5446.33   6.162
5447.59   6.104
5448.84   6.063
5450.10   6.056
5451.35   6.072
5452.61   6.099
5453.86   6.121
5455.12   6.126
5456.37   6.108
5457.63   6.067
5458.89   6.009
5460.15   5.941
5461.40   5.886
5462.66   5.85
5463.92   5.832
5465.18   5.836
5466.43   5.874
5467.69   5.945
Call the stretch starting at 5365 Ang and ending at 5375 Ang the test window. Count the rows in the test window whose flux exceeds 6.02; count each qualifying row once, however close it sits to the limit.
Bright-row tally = 4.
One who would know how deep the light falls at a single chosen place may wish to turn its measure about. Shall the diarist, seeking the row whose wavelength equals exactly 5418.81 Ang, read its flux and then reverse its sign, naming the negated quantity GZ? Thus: -5.93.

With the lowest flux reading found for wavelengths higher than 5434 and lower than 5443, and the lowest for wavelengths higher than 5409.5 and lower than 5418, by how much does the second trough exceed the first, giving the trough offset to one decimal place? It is 1.0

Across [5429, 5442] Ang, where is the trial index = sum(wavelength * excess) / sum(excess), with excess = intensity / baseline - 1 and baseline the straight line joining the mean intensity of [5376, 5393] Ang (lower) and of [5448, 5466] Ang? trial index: 5435.5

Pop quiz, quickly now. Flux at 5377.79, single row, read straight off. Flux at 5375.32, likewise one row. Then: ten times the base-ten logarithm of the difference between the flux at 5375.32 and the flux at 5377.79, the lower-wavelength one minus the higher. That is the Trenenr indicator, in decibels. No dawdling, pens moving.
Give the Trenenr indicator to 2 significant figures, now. -15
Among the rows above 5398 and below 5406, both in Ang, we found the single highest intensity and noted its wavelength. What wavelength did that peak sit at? 5401.37 Ang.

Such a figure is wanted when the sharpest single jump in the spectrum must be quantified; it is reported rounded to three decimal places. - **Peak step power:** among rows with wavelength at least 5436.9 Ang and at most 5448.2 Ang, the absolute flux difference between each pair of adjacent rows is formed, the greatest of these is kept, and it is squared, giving 0.080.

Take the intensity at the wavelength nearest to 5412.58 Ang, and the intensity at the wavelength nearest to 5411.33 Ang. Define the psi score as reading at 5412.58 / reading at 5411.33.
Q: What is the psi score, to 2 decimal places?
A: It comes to 1.00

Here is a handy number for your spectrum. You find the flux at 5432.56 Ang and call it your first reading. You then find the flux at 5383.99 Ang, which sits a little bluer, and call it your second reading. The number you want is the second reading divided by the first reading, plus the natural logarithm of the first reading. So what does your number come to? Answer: 2.82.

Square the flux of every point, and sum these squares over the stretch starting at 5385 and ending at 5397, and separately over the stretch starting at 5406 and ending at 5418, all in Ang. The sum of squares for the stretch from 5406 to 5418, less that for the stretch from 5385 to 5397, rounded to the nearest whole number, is -3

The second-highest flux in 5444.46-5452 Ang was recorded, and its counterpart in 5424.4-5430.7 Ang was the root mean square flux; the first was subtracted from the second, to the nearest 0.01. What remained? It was -0.43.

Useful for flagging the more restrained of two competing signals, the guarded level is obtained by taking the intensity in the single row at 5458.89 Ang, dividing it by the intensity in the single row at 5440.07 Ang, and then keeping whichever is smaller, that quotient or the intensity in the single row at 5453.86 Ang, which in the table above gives 1.07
